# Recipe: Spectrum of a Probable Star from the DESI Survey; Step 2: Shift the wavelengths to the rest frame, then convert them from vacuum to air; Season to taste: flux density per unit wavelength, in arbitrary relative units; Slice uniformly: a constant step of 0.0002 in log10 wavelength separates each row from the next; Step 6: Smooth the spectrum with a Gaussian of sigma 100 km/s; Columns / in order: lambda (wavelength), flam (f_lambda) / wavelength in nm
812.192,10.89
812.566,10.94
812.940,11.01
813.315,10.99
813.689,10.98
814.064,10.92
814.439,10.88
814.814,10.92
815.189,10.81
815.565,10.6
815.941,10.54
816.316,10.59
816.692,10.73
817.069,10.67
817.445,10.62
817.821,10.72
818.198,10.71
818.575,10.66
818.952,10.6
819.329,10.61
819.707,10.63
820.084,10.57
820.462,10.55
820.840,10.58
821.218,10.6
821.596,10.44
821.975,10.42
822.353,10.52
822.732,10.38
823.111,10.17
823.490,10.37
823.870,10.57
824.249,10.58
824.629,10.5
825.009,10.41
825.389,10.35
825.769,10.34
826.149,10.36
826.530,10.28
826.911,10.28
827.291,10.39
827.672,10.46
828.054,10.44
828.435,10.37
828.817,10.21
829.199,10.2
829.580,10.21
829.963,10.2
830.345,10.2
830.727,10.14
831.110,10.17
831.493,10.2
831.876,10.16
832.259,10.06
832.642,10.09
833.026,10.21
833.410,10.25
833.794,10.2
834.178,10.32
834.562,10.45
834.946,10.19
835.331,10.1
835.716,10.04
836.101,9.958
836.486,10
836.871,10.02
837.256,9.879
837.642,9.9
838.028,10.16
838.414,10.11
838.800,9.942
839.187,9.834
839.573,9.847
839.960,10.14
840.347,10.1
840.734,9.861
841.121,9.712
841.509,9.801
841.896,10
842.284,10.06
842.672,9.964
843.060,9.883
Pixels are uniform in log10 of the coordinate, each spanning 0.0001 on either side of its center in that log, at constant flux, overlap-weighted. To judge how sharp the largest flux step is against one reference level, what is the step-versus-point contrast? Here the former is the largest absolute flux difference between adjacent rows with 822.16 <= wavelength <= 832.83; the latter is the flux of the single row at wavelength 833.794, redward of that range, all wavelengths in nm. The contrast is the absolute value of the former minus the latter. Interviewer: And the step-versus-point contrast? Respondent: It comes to 10.0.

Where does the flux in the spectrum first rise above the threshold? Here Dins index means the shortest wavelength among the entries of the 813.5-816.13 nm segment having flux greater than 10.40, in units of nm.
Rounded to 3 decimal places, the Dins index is 813.689 nm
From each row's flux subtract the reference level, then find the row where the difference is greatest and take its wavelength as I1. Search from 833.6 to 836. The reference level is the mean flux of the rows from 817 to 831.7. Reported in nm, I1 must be 834.562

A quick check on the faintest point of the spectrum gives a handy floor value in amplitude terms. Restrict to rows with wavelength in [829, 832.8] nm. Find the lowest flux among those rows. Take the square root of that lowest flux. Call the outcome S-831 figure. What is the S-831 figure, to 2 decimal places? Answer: 3.17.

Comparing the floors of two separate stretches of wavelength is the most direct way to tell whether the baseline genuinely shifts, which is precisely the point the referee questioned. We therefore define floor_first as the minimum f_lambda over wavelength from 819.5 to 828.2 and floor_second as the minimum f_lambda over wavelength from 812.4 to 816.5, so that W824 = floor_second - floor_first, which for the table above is 0.37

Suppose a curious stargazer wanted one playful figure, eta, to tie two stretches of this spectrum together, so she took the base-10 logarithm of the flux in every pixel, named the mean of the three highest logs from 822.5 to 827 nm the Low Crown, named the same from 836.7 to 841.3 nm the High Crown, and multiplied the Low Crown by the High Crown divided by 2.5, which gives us 0.412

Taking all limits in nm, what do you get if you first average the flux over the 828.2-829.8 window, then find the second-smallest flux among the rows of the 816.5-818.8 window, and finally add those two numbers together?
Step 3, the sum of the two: 20.9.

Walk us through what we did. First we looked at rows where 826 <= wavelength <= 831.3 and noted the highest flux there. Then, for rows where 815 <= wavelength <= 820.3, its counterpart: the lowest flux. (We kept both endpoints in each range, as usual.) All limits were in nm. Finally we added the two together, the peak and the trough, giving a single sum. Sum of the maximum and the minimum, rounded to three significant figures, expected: 21.0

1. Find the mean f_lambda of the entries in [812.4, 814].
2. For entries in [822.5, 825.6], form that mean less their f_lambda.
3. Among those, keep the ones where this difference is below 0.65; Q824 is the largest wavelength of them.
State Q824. 825.389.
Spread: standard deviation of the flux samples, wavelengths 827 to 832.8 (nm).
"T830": 0.12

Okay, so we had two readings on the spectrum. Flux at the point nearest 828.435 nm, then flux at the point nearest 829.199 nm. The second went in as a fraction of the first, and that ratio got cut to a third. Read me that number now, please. 0.328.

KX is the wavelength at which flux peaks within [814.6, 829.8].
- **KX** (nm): 814.814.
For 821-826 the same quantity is 821.218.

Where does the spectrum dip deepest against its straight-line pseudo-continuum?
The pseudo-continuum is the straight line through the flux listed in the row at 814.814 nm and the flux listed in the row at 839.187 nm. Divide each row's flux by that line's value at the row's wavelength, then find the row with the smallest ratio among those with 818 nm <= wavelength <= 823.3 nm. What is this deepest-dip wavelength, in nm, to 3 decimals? 823.111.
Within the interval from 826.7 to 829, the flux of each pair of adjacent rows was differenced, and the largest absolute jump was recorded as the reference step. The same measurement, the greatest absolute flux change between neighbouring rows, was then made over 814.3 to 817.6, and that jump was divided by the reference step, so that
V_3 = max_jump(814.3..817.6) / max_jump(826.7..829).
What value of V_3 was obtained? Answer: 1.31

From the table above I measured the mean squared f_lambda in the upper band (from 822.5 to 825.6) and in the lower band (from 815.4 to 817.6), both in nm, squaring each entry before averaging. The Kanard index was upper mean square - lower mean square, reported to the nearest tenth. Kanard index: -4.4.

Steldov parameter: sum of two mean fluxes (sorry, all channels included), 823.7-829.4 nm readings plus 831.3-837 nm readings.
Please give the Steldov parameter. 20.5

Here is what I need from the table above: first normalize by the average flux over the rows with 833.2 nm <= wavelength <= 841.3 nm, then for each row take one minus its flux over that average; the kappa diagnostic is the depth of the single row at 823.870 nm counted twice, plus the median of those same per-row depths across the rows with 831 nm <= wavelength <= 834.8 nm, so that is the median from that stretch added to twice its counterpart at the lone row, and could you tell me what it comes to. -0.12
